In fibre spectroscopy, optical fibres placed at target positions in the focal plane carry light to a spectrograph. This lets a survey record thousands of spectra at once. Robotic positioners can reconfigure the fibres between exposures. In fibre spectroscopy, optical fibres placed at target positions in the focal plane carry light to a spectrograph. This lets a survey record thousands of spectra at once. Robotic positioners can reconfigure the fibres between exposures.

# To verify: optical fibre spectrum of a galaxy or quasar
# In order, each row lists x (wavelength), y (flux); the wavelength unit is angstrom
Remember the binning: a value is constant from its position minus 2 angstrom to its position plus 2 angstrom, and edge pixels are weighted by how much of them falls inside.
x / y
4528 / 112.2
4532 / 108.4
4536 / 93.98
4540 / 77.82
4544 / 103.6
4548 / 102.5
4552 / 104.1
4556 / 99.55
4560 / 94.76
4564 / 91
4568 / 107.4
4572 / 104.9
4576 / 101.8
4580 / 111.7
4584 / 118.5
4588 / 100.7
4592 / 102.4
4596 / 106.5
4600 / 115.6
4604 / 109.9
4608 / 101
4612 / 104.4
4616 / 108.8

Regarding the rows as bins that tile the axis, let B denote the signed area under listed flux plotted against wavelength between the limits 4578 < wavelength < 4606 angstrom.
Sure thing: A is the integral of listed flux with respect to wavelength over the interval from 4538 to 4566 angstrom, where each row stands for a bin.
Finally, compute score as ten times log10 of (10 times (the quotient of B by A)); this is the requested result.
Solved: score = 10.6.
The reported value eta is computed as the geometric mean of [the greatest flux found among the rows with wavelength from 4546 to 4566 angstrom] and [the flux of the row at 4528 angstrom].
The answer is 108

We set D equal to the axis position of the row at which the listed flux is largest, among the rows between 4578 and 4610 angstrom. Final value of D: 4584 angstrom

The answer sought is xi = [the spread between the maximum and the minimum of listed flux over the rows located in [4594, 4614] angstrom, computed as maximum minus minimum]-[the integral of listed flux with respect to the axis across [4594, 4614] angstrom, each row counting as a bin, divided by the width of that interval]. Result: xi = -93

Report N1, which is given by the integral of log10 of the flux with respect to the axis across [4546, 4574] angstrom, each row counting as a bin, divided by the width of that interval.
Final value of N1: 2.00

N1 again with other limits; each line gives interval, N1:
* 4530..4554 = 1.99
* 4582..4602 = 2.04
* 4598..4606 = 2.05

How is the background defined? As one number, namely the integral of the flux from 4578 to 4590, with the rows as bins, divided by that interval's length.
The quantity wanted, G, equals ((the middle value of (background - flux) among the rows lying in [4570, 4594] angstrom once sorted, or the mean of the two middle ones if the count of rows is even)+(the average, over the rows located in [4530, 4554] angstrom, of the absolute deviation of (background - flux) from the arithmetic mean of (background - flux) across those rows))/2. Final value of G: 7.5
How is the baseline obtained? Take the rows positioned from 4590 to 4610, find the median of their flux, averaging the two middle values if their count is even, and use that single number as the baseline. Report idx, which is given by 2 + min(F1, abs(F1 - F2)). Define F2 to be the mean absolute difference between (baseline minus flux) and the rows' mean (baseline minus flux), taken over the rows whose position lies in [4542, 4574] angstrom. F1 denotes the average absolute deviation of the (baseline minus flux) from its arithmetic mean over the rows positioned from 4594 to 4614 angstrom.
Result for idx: 2.2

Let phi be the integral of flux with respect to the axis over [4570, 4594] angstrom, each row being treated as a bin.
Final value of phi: 2560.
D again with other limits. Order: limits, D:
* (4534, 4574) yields 4568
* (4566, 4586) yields 4584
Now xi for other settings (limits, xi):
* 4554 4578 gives -84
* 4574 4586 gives -94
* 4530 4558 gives -68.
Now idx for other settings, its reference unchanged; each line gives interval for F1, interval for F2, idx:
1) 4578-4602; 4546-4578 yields 3.8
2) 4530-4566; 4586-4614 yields 4.8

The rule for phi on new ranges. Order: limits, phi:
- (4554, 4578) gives 2398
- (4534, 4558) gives 2326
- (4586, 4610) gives 2544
